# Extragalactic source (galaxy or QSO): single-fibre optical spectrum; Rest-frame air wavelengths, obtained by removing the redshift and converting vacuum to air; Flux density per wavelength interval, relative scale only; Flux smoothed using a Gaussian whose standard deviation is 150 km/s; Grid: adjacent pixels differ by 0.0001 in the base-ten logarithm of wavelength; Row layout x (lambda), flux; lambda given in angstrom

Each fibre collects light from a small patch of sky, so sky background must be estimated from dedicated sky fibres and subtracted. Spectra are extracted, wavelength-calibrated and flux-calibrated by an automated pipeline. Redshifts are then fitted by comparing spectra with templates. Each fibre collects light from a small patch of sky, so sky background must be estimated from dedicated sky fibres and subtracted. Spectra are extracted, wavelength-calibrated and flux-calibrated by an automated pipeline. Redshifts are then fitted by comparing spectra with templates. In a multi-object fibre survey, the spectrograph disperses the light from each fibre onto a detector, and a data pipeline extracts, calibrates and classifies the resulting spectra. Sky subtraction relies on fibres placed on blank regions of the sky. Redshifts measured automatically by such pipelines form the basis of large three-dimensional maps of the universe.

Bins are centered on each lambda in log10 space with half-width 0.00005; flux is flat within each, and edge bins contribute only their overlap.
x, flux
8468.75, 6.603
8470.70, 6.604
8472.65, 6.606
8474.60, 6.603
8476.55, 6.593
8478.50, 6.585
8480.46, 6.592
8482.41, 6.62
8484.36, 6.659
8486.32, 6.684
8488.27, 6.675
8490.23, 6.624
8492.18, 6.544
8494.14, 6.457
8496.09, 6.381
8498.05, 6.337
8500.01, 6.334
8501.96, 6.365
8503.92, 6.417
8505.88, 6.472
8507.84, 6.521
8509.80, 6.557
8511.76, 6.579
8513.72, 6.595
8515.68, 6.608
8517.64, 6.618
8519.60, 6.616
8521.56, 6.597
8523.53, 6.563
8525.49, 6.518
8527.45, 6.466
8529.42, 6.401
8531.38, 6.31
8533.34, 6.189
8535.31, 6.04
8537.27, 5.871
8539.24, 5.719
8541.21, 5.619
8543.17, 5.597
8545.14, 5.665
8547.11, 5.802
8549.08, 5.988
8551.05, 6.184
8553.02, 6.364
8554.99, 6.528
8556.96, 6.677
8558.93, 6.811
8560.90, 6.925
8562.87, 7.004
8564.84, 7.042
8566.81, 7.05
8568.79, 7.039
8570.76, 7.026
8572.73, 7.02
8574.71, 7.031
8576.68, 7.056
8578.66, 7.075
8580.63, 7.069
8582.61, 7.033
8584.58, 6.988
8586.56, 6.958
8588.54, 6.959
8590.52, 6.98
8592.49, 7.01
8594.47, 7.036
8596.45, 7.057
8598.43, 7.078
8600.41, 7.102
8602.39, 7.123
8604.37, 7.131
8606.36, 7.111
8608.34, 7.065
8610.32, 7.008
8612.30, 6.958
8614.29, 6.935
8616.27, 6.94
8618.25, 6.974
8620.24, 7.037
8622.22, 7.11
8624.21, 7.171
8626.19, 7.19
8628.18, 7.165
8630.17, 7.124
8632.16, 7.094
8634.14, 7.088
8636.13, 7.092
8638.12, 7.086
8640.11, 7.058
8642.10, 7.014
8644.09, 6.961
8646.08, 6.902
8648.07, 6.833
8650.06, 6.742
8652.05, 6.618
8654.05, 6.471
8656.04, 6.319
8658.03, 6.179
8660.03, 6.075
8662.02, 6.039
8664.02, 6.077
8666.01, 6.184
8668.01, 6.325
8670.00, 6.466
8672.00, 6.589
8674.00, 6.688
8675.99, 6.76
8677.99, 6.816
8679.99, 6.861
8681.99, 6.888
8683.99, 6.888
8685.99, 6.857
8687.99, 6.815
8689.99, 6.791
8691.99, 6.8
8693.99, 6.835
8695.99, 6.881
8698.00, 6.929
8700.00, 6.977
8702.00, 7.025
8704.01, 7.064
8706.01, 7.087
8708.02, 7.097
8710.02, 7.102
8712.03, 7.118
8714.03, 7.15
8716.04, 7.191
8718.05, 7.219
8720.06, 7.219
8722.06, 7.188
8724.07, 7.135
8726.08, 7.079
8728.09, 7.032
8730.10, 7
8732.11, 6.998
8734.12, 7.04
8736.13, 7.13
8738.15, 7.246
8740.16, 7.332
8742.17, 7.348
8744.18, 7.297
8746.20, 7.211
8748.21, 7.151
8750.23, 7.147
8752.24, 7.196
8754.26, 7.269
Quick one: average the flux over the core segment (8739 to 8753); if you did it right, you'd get 7.24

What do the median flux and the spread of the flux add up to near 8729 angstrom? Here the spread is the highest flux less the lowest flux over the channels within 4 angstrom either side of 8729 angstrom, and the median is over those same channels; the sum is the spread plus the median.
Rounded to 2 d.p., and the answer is 7.10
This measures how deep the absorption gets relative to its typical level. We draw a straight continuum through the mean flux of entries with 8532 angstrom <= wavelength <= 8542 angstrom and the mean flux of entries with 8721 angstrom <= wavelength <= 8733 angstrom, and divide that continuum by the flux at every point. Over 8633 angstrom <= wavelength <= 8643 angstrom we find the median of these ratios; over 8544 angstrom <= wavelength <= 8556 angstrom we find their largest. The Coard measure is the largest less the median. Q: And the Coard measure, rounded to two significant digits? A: 0.13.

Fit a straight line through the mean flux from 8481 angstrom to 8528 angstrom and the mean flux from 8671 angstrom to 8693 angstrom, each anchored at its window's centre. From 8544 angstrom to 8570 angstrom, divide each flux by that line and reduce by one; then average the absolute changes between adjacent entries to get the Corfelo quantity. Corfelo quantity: 0.017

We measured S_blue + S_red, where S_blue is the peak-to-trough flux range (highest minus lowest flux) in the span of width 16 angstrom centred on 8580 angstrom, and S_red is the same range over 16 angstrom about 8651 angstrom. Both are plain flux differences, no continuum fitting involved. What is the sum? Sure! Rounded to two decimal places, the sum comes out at 0.90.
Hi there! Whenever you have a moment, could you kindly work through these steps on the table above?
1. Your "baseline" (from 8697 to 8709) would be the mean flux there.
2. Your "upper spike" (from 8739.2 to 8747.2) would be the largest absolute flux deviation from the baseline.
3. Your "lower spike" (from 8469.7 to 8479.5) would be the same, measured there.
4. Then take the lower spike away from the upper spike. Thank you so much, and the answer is -0.13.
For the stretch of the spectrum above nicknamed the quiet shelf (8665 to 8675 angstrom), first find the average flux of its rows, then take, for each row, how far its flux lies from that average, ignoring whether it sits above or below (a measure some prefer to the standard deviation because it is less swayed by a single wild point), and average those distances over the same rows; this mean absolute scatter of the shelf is 0.16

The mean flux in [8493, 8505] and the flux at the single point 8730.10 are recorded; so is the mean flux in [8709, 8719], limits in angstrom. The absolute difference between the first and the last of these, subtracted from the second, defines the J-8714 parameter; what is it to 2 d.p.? 6.23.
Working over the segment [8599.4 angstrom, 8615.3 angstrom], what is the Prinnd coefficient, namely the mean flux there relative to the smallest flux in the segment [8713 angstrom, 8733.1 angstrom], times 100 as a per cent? 100.8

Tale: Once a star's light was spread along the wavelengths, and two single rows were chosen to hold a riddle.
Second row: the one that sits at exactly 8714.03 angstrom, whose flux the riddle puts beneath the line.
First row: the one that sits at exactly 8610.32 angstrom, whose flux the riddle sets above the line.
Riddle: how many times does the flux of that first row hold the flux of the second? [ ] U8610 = 0.98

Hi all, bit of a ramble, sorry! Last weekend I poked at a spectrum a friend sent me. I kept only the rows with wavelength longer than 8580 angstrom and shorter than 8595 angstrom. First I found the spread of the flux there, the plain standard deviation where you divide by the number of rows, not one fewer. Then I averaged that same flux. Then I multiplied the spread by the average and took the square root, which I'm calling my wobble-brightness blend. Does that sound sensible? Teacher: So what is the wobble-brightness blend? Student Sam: 0.5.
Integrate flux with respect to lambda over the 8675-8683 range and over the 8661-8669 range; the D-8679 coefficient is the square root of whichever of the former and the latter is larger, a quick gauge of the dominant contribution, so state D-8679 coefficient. 7.39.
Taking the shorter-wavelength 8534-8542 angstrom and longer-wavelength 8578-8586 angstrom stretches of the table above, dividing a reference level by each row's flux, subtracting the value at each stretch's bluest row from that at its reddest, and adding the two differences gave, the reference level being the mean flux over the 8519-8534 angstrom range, 0.09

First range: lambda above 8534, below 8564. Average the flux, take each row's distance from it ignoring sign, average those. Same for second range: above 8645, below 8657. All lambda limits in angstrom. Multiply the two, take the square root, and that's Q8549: 0.28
